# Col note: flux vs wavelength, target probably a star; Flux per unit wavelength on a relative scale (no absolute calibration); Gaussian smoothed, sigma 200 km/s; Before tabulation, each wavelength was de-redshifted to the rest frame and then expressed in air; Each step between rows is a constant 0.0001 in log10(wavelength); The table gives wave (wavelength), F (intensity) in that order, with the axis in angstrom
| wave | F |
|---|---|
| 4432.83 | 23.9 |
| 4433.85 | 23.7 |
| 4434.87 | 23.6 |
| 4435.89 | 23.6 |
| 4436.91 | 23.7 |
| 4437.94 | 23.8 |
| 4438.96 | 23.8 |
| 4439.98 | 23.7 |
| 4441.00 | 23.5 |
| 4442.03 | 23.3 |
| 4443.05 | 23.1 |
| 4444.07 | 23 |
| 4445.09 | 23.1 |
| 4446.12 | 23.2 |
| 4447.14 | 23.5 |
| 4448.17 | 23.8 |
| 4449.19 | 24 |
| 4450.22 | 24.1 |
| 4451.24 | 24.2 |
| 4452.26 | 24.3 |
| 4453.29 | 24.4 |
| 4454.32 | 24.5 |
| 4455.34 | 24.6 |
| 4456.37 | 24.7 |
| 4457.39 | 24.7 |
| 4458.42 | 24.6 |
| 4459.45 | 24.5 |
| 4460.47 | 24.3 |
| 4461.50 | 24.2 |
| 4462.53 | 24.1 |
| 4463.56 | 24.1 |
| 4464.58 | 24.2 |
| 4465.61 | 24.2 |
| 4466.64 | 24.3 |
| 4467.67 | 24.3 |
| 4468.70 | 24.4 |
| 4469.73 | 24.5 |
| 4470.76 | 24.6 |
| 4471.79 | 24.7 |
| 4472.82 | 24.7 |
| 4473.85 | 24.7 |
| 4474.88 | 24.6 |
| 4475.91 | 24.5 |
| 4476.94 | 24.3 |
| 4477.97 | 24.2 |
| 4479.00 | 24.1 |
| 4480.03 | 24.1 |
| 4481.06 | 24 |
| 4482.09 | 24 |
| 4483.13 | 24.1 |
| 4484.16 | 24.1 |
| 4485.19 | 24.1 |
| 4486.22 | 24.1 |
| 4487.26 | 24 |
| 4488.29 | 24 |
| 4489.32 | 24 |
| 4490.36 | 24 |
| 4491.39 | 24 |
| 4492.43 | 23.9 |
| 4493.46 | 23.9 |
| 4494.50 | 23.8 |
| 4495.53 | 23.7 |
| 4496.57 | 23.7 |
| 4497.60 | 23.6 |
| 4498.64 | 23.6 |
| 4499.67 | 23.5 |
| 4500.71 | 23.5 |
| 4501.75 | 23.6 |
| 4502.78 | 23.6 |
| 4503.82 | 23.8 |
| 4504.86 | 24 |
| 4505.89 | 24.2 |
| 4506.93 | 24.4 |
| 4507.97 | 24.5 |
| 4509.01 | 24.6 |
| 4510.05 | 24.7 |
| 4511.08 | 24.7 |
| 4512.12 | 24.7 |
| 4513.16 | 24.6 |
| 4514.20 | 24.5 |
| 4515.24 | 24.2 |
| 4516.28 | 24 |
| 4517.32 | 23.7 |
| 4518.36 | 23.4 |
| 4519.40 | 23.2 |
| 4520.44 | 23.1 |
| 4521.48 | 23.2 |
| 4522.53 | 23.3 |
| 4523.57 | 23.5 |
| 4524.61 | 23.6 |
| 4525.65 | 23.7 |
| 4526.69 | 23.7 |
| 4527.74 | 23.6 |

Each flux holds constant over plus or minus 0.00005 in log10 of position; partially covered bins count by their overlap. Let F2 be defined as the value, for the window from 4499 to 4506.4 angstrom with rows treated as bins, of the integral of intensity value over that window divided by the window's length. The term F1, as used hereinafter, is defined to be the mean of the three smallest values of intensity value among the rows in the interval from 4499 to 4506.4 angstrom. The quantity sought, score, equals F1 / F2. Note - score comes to 0.990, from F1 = 23.53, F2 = 23.8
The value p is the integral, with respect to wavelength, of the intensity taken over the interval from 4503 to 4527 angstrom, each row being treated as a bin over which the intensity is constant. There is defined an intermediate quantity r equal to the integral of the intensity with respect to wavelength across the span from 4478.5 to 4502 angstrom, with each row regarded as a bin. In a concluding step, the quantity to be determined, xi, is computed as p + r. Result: 1137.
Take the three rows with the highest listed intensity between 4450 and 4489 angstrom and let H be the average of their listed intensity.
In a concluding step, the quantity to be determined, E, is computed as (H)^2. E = 610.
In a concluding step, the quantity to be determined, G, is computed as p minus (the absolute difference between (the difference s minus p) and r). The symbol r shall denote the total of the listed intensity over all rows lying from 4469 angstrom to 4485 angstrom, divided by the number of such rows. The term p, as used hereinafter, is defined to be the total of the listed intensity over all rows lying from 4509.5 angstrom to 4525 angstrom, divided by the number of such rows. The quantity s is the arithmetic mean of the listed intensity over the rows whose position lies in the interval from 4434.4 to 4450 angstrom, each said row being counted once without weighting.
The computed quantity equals -0.83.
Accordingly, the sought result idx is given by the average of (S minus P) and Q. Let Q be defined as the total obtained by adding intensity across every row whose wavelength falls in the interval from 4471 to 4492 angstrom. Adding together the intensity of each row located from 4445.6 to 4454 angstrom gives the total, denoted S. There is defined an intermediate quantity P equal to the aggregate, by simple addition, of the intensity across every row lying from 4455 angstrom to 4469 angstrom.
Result 167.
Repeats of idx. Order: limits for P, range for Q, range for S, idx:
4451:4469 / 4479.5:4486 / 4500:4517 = 47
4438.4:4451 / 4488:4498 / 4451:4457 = 52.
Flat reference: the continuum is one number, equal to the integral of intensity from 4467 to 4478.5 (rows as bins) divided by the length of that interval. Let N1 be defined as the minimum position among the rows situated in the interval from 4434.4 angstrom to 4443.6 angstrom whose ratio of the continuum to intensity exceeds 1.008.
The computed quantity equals 4434.87 angstrom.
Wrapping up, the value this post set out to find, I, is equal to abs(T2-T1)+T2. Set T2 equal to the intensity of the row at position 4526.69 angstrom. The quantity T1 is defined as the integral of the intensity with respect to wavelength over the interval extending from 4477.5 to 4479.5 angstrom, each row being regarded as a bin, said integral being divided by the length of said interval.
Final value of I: 24.2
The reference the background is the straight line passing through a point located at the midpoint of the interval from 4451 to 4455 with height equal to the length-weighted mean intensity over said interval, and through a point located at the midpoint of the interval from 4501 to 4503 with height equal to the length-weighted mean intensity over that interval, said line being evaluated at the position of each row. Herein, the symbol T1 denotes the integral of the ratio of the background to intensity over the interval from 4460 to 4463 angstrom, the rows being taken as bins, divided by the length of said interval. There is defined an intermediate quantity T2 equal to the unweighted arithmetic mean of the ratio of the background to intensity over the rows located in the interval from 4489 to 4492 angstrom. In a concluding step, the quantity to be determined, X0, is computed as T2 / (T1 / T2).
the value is 0.98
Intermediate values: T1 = 1.00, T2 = 0.992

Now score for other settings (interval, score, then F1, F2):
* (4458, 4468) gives 0.994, 24.13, 24.3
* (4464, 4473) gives 0.992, 24.23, 24.4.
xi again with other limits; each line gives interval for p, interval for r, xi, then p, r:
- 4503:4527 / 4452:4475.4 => 1147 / 575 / 572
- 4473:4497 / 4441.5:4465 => 1143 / 578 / 565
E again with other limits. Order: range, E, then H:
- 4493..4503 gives 566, 23.8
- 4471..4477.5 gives 610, 24.7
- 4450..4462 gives 608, 24.7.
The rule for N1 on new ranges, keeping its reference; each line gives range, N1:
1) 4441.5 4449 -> 4442.03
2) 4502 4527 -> 4502.78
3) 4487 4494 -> 4487.26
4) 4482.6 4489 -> 4483.13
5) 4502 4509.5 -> 4502.78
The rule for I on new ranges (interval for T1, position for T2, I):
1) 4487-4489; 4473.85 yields 25.3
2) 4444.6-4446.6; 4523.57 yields 23.9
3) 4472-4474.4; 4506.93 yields 24.7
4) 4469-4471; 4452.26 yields 24.5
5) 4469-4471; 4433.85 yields 24.5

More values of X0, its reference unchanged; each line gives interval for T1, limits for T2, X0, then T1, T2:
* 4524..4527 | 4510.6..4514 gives 0.92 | 0.99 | 0.951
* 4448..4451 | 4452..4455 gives 0.98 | 1.02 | 0.999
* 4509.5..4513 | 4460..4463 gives 1.05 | 0.95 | 1.002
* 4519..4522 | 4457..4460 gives 0.97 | 1.01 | 0.988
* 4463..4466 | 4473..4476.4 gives 0.95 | 1.00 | 0.977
